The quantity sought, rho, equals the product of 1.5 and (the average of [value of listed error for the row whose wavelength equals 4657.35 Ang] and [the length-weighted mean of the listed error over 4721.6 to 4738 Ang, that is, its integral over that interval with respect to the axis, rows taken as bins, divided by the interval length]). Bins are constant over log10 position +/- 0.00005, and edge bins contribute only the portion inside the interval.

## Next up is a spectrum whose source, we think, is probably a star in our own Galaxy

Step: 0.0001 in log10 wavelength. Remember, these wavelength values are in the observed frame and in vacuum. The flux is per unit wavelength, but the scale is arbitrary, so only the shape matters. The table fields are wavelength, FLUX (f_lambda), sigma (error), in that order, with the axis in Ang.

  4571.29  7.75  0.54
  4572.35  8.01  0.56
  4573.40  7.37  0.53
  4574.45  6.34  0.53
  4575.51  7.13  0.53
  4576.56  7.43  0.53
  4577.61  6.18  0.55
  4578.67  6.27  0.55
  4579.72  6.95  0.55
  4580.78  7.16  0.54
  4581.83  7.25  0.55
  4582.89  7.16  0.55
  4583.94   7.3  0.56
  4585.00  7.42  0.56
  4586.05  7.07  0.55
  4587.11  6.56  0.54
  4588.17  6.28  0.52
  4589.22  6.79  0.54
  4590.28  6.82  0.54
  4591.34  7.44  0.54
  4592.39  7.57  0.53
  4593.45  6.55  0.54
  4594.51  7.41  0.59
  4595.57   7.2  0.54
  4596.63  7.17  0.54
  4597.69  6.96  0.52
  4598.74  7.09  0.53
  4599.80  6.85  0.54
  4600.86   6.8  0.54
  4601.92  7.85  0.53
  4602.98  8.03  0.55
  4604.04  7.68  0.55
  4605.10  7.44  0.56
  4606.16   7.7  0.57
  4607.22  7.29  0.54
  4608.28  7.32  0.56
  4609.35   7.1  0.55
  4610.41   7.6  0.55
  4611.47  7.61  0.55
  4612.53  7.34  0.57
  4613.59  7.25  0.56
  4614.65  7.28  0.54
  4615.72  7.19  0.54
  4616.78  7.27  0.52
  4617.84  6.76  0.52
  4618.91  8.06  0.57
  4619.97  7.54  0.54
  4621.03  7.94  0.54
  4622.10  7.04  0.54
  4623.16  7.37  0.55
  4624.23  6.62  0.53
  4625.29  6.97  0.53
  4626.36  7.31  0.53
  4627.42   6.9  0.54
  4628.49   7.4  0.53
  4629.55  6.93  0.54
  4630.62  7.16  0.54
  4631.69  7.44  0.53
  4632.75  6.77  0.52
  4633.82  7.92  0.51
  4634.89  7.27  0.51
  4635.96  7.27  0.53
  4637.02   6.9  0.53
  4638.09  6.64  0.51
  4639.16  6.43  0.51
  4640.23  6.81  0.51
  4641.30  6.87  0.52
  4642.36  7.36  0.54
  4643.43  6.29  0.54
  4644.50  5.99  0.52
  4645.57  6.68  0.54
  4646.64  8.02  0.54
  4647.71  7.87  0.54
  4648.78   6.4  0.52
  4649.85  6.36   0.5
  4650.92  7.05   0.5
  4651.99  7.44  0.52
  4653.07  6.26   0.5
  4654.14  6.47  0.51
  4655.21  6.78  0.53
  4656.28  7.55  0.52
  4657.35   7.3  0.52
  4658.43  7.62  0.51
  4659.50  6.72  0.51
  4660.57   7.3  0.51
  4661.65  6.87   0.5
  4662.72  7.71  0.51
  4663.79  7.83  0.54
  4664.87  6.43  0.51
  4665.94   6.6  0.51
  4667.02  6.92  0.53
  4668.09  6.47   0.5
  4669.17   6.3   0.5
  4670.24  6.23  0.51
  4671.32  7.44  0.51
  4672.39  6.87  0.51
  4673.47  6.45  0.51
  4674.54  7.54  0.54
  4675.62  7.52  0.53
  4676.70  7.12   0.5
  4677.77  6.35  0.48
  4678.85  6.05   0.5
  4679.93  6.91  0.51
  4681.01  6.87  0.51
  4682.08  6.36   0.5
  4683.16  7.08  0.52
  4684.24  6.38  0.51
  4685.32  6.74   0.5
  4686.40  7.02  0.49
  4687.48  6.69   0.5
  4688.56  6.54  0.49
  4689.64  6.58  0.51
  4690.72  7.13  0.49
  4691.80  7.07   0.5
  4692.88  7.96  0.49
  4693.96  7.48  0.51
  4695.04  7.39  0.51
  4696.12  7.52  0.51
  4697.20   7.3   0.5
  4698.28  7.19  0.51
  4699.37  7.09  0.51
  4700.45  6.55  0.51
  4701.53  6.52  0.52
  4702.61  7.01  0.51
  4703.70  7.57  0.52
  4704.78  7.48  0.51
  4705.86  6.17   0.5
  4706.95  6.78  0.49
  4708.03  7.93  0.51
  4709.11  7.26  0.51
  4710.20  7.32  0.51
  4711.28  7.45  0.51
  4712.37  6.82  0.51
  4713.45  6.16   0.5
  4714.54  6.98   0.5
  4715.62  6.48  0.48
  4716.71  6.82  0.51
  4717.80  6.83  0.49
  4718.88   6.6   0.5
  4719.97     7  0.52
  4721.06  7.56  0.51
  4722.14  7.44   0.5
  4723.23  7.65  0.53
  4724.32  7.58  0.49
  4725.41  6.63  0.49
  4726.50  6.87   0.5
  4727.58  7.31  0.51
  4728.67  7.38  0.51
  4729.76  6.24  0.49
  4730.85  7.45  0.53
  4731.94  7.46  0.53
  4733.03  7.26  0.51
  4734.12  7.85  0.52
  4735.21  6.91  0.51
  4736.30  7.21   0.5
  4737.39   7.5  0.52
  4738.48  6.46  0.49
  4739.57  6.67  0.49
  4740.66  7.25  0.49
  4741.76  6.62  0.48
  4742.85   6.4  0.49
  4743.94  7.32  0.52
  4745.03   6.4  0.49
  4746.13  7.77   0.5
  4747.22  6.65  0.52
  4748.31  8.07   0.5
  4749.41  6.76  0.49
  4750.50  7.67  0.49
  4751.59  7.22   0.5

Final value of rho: 0.77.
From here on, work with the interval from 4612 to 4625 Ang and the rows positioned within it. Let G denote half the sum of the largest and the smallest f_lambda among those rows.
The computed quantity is 7.34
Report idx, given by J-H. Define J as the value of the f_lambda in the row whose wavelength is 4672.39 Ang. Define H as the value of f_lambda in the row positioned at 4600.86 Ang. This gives 0.1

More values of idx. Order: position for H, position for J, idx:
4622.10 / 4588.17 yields -0.8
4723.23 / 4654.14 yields -1.2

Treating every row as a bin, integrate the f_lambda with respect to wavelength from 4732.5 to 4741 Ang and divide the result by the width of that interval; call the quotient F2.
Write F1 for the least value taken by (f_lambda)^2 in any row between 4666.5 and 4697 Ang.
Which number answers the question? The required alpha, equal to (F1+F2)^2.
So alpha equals 1913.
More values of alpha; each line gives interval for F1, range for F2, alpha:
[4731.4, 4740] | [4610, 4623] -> 2415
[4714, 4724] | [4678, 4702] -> 2392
